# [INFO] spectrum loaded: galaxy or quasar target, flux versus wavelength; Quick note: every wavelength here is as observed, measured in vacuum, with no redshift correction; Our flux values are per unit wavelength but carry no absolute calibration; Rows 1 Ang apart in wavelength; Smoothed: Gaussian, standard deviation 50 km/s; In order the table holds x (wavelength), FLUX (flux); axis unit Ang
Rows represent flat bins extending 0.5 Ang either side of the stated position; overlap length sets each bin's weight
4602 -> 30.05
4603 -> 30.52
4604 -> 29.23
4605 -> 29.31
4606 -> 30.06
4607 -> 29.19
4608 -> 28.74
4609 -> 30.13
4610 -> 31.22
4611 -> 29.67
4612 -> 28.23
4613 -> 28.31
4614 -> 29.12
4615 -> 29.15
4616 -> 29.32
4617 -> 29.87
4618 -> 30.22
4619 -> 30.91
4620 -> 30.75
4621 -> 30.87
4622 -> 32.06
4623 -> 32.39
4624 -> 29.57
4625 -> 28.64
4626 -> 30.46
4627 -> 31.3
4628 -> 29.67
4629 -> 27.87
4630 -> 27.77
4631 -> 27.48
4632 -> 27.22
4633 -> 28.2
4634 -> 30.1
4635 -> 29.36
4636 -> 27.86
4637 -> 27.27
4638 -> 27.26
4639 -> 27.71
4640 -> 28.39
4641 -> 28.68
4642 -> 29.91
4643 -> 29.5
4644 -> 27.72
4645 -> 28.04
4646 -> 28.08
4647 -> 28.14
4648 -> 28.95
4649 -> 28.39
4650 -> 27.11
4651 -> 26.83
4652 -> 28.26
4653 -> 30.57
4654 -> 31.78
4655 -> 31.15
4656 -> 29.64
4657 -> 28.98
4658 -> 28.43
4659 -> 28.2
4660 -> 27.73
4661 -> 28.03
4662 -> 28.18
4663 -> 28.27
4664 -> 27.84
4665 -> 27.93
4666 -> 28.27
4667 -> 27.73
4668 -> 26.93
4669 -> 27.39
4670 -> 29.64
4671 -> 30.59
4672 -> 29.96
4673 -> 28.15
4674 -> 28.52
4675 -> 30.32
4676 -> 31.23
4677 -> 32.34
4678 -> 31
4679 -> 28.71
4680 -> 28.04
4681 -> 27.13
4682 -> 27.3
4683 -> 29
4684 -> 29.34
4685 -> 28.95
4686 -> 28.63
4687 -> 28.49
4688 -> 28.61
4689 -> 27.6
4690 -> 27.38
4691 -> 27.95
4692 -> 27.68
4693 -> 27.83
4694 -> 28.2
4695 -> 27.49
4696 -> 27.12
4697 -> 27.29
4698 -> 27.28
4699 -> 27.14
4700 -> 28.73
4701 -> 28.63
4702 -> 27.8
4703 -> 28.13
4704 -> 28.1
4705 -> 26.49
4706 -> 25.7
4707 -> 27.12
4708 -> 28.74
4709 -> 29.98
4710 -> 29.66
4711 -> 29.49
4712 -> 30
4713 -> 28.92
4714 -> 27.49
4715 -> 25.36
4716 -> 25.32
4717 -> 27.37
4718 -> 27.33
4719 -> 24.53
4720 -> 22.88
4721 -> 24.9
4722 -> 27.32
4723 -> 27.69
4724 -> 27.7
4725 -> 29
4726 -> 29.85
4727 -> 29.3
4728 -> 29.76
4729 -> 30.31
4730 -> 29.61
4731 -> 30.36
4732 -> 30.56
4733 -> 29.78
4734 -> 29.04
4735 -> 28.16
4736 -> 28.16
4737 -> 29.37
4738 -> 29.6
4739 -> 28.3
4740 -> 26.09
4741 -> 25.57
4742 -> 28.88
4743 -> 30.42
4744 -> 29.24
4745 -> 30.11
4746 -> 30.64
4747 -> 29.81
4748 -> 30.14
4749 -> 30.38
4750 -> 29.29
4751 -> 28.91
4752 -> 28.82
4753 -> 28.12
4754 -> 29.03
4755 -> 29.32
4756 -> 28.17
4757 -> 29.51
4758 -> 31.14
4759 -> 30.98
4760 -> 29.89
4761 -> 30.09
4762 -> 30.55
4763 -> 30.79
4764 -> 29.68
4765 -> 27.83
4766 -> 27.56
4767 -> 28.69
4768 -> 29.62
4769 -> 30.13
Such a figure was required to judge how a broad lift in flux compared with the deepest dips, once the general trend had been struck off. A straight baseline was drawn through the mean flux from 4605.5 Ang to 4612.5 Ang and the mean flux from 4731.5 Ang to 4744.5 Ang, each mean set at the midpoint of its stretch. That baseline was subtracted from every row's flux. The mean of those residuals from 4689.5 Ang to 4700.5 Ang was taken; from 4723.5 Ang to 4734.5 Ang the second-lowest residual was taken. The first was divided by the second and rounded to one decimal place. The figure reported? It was -6.7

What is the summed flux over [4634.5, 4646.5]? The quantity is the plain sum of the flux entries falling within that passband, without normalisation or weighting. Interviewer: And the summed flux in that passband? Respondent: 340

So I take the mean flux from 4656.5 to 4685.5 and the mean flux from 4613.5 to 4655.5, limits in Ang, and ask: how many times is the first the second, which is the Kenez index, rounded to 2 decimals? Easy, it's 0.99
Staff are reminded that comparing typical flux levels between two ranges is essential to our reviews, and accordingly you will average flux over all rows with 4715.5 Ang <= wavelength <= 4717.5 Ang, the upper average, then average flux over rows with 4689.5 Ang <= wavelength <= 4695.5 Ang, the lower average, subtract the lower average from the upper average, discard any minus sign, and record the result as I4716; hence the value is 1.4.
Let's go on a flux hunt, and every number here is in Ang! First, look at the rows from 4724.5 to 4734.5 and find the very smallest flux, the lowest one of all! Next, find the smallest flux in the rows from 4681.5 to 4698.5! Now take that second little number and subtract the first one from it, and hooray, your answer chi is -1.9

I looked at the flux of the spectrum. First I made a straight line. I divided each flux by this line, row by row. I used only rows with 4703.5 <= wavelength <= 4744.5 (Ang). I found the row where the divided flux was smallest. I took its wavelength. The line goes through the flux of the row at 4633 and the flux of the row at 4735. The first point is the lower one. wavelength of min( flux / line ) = 4720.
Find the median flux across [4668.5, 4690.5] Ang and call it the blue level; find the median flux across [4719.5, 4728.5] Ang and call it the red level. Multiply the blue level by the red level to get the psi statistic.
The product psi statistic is 794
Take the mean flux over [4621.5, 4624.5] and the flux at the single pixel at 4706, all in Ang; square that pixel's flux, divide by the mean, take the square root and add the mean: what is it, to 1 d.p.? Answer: 35.9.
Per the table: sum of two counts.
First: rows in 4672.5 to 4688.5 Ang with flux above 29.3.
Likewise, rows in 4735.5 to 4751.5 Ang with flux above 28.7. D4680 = 17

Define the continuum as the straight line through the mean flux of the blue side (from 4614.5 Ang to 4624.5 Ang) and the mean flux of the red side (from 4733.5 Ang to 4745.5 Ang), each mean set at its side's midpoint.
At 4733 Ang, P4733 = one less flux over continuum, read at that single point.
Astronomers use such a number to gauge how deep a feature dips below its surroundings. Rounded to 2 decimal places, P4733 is -0.04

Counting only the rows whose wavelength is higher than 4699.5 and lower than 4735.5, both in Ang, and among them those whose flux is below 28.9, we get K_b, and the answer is 21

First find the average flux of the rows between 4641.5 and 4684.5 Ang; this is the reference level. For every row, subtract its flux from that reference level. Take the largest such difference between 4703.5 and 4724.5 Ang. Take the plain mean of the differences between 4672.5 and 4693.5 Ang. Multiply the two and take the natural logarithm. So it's -1.2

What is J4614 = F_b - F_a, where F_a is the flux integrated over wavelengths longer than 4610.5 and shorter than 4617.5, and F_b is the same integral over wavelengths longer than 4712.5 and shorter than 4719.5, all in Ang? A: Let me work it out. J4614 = -17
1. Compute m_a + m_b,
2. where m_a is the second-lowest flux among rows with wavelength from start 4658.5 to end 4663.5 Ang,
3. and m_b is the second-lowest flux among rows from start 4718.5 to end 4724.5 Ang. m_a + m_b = 52.6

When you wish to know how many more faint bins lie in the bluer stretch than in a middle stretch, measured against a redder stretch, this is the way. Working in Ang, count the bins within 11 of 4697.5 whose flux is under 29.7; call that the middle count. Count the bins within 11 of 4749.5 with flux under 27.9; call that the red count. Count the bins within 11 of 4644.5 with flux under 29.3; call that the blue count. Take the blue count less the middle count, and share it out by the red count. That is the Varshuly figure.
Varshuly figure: -3.5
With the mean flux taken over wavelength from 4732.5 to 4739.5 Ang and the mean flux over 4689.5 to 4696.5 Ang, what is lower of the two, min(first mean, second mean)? 27.7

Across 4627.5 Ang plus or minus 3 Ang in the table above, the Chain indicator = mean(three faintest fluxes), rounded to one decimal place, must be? 28.1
